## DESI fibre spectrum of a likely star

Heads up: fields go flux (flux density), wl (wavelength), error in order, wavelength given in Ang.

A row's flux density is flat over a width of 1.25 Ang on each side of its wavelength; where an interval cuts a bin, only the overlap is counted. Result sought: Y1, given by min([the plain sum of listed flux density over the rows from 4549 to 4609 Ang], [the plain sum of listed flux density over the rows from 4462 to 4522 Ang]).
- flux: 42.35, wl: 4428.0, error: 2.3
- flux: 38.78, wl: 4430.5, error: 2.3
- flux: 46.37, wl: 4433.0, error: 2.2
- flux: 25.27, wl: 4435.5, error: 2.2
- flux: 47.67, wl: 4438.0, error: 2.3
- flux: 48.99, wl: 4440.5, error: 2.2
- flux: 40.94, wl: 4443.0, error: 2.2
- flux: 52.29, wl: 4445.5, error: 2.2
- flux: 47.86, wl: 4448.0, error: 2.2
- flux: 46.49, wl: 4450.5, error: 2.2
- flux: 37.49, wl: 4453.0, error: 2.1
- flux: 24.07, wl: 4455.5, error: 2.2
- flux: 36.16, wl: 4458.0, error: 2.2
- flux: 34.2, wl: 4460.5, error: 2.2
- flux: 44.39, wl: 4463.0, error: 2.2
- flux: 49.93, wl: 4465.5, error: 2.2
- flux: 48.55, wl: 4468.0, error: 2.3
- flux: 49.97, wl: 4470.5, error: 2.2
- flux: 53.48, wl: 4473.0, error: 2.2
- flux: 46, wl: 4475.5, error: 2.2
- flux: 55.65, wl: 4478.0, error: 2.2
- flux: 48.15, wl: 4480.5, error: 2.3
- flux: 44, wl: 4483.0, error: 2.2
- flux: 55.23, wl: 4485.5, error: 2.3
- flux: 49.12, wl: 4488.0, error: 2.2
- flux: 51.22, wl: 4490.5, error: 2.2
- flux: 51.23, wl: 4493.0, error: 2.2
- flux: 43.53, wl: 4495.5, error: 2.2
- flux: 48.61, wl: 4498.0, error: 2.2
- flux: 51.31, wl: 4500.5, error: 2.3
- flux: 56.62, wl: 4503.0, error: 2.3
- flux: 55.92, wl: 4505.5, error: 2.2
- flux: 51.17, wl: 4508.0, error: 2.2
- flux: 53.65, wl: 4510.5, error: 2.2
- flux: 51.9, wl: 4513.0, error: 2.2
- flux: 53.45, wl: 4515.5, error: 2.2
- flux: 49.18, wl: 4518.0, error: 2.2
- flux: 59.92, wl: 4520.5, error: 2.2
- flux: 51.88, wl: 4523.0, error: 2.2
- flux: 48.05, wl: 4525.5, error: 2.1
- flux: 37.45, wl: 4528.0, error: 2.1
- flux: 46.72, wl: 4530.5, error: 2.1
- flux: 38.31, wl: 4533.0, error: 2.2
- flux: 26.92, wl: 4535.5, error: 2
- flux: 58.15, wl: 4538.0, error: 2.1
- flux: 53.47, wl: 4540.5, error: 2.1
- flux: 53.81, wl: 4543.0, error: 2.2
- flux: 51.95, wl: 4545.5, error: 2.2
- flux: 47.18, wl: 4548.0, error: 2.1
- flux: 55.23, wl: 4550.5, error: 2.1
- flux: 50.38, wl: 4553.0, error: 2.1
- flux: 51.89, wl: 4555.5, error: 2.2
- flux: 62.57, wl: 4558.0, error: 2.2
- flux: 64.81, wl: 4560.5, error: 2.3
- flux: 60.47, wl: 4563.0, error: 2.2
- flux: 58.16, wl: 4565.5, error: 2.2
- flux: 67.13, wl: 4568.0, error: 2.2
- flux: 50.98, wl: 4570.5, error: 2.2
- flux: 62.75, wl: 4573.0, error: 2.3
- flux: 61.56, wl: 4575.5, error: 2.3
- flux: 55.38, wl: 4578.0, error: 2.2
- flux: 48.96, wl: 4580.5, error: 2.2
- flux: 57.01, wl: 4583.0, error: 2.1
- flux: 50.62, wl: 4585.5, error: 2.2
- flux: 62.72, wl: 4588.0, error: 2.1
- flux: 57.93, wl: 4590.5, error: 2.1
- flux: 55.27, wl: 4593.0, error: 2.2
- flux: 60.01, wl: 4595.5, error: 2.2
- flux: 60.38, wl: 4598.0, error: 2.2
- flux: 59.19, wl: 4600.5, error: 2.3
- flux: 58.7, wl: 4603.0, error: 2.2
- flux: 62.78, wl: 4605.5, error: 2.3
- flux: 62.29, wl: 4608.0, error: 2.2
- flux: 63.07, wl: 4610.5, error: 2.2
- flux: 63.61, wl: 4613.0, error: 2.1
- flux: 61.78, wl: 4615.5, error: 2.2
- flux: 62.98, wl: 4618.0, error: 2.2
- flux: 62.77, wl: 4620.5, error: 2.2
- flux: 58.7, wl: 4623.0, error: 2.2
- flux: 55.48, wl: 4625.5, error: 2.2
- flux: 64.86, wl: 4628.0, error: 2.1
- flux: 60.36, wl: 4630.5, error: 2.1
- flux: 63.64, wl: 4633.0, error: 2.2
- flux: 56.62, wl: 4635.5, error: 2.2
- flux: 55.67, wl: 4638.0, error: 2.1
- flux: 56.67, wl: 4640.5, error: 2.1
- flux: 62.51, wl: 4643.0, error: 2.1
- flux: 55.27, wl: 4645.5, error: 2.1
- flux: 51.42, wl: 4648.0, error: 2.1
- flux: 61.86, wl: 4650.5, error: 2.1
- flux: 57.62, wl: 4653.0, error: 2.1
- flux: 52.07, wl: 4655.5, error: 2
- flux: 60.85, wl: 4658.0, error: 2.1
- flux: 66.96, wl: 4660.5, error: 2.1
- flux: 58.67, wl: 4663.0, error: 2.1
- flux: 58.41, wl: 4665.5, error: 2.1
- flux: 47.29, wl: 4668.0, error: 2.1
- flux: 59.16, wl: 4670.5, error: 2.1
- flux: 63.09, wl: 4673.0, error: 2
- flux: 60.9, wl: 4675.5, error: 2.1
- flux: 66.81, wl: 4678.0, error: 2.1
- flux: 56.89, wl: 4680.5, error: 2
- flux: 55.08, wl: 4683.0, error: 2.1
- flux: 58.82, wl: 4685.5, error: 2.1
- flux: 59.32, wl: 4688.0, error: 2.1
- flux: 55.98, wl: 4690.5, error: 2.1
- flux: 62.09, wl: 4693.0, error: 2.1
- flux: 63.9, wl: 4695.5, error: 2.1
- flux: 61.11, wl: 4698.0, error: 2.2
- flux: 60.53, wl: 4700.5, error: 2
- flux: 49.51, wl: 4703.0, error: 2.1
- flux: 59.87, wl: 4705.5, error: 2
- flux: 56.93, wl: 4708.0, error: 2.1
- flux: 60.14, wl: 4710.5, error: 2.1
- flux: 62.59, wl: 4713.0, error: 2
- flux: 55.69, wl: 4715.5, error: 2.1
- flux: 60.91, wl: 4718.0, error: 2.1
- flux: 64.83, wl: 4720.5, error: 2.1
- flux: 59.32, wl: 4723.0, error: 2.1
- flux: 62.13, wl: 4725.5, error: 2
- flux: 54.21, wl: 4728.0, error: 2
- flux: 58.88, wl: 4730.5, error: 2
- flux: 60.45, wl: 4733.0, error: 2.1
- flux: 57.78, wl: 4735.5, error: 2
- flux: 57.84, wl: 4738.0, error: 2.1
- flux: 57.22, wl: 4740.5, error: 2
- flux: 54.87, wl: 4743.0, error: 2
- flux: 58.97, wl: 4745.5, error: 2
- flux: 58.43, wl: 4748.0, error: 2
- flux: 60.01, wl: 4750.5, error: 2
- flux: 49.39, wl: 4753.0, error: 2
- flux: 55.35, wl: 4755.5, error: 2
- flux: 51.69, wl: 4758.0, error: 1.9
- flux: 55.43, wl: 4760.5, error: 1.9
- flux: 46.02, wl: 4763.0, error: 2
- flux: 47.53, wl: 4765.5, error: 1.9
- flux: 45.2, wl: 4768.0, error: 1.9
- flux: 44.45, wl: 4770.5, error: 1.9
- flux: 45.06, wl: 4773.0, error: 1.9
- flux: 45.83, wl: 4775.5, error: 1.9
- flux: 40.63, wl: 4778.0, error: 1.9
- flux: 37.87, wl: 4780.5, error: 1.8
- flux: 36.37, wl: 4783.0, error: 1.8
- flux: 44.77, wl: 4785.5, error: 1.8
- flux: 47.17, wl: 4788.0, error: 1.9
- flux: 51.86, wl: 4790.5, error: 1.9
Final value 1222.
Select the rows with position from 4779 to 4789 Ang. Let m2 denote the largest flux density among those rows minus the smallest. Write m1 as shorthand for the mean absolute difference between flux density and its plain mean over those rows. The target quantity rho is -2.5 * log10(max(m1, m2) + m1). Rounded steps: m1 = 4.4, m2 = 10.8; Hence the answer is -2.96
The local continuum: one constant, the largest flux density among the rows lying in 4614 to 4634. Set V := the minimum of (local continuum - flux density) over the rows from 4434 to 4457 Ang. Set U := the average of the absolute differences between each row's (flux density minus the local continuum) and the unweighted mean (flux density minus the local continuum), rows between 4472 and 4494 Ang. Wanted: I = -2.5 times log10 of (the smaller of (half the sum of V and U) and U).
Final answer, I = -1.27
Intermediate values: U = 3.23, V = 13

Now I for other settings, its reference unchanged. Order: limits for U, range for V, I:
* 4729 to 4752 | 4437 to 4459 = -0.19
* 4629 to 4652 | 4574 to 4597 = -1.11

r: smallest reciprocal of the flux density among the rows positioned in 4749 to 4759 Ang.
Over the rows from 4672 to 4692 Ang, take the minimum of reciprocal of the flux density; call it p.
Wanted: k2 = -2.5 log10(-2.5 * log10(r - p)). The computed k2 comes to -2.10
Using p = 0.0150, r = 0.0167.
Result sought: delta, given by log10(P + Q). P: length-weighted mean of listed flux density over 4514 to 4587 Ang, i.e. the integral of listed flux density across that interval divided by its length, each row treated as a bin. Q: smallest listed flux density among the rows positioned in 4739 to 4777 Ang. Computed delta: 1.99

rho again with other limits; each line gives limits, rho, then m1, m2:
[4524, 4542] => -4.00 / 8.5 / 31.2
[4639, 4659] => -2.90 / 3.4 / 11.1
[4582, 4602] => -2.93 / 2.7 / 12.1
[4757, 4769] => -2.84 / 3.5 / 10.2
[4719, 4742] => -2.77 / 2.2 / 10.6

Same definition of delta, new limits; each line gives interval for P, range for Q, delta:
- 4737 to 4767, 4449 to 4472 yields 1.89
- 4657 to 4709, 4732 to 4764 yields 2.02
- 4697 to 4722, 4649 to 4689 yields 2.03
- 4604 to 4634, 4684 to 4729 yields 2.05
